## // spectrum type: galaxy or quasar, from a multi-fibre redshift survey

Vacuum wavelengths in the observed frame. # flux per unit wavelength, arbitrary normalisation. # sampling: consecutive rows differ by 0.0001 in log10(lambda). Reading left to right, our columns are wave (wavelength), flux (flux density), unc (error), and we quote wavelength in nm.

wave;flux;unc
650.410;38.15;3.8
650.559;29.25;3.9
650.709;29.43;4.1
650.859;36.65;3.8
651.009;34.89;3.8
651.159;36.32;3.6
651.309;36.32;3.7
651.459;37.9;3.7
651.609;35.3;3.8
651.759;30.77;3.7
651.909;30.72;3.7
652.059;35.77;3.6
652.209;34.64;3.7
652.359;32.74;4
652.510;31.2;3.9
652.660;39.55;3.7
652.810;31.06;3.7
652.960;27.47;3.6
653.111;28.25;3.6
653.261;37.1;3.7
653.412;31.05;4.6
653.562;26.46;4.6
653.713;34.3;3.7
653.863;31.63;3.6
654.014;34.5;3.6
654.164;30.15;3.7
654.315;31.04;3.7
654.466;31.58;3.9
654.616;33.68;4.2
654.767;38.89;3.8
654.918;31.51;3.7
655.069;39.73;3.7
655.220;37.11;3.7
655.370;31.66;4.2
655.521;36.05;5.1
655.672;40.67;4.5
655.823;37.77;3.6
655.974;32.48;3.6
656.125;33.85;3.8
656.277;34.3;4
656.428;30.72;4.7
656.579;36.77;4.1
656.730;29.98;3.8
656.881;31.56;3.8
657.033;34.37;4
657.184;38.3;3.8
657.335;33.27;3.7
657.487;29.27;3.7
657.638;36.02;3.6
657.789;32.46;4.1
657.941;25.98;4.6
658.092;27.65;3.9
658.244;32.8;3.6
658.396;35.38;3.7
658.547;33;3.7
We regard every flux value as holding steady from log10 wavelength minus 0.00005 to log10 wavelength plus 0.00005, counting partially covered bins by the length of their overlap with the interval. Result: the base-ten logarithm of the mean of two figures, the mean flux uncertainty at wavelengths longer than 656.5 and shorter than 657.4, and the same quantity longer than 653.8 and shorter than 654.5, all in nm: 0.578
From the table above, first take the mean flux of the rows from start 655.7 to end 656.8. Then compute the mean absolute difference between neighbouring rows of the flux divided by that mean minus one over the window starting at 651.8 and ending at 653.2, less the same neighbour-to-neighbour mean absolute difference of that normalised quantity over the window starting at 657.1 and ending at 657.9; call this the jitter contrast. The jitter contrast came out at -0.029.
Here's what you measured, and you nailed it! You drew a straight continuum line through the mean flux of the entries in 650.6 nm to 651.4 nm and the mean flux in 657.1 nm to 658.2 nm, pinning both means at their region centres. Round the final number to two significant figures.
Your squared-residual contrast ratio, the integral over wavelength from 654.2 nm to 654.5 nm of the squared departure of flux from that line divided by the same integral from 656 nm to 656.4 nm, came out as 1.5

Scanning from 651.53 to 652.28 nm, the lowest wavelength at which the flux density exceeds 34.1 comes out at 651.609 nm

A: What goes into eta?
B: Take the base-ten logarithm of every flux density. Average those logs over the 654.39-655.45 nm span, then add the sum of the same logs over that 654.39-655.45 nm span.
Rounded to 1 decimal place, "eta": 12.3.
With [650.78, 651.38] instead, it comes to 7.8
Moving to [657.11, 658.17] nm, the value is 12.0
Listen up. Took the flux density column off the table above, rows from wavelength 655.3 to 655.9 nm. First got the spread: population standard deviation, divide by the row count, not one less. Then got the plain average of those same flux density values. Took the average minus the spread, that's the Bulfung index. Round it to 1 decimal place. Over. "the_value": 33.3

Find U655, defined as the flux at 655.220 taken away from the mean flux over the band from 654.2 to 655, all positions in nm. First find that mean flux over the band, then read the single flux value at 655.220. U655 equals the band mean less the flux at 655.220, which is -4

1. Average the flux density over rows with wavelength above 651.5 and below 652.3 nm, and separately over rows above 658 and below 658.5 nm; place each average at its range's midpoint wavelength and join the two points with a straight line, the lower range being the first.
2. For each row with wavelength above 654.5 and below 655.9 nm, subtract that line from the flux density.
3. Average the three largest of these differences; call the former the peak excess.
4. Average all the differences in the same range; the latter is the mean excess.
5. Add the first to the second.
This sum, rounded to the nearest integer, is 11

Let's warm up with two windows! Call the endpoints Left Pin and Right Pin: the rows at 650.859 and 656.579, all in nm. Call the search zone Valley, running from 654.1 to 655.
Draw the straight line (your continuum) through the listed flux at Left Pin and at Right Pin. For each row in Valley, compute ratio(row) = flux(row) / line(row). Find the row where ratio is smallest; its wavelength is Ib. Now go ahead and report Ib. 654.164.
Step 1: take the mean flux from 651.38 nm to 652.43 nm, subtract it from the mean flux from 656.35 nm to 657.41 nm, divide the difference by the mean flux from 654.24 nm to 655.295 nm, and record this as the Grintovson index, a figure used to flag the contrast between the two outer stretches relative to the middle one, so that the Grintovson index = -0.012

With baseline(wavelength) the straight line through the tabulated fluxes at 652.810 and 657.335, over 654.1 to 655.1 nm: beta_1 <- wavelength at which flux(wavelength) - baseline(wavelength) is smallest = 654.164 nm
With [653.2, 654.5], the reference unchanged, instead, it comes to 653.562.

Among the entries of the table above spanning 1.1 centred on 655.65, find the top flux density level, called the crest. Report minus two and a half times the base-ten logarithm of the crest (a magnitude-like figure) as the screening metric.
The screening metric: -4.02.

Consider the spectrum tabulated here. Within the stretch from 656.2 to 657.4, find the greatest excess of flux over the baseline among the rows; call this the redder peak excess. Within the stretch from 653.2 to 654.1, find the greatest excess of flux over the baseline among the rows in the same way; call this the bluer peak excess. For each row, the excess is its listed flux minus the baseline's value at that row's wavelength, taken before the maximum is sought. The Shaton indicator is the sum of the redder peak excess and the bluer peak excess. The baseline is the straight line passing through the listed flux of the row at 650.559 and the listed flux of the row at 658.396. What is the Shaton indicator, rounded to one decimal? 9.6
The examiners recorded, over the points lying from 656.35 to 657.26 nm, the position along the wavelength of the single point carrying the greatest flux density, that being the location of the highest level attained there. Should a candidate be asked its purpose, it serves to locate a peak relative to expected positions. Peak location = 657.184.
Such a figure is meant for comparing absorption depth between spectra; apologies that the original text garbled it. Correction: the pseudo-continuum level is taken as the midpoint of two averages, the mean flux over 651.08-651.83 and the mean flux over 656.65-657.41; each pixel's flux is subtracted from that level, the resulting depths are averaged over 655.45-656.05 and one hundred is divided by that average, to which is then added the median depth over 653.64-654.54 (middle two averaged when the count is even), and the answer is -40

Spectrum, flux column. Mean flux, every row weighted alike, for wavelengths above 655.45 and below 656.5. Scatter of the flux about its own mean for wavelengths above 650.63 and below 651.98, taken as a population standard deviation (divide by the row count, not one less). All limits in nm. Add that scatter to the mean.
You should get 38.0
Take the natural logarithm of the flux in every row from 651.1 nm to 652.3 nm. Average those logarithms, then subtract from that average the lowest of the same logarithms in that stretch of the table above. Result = 0.120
